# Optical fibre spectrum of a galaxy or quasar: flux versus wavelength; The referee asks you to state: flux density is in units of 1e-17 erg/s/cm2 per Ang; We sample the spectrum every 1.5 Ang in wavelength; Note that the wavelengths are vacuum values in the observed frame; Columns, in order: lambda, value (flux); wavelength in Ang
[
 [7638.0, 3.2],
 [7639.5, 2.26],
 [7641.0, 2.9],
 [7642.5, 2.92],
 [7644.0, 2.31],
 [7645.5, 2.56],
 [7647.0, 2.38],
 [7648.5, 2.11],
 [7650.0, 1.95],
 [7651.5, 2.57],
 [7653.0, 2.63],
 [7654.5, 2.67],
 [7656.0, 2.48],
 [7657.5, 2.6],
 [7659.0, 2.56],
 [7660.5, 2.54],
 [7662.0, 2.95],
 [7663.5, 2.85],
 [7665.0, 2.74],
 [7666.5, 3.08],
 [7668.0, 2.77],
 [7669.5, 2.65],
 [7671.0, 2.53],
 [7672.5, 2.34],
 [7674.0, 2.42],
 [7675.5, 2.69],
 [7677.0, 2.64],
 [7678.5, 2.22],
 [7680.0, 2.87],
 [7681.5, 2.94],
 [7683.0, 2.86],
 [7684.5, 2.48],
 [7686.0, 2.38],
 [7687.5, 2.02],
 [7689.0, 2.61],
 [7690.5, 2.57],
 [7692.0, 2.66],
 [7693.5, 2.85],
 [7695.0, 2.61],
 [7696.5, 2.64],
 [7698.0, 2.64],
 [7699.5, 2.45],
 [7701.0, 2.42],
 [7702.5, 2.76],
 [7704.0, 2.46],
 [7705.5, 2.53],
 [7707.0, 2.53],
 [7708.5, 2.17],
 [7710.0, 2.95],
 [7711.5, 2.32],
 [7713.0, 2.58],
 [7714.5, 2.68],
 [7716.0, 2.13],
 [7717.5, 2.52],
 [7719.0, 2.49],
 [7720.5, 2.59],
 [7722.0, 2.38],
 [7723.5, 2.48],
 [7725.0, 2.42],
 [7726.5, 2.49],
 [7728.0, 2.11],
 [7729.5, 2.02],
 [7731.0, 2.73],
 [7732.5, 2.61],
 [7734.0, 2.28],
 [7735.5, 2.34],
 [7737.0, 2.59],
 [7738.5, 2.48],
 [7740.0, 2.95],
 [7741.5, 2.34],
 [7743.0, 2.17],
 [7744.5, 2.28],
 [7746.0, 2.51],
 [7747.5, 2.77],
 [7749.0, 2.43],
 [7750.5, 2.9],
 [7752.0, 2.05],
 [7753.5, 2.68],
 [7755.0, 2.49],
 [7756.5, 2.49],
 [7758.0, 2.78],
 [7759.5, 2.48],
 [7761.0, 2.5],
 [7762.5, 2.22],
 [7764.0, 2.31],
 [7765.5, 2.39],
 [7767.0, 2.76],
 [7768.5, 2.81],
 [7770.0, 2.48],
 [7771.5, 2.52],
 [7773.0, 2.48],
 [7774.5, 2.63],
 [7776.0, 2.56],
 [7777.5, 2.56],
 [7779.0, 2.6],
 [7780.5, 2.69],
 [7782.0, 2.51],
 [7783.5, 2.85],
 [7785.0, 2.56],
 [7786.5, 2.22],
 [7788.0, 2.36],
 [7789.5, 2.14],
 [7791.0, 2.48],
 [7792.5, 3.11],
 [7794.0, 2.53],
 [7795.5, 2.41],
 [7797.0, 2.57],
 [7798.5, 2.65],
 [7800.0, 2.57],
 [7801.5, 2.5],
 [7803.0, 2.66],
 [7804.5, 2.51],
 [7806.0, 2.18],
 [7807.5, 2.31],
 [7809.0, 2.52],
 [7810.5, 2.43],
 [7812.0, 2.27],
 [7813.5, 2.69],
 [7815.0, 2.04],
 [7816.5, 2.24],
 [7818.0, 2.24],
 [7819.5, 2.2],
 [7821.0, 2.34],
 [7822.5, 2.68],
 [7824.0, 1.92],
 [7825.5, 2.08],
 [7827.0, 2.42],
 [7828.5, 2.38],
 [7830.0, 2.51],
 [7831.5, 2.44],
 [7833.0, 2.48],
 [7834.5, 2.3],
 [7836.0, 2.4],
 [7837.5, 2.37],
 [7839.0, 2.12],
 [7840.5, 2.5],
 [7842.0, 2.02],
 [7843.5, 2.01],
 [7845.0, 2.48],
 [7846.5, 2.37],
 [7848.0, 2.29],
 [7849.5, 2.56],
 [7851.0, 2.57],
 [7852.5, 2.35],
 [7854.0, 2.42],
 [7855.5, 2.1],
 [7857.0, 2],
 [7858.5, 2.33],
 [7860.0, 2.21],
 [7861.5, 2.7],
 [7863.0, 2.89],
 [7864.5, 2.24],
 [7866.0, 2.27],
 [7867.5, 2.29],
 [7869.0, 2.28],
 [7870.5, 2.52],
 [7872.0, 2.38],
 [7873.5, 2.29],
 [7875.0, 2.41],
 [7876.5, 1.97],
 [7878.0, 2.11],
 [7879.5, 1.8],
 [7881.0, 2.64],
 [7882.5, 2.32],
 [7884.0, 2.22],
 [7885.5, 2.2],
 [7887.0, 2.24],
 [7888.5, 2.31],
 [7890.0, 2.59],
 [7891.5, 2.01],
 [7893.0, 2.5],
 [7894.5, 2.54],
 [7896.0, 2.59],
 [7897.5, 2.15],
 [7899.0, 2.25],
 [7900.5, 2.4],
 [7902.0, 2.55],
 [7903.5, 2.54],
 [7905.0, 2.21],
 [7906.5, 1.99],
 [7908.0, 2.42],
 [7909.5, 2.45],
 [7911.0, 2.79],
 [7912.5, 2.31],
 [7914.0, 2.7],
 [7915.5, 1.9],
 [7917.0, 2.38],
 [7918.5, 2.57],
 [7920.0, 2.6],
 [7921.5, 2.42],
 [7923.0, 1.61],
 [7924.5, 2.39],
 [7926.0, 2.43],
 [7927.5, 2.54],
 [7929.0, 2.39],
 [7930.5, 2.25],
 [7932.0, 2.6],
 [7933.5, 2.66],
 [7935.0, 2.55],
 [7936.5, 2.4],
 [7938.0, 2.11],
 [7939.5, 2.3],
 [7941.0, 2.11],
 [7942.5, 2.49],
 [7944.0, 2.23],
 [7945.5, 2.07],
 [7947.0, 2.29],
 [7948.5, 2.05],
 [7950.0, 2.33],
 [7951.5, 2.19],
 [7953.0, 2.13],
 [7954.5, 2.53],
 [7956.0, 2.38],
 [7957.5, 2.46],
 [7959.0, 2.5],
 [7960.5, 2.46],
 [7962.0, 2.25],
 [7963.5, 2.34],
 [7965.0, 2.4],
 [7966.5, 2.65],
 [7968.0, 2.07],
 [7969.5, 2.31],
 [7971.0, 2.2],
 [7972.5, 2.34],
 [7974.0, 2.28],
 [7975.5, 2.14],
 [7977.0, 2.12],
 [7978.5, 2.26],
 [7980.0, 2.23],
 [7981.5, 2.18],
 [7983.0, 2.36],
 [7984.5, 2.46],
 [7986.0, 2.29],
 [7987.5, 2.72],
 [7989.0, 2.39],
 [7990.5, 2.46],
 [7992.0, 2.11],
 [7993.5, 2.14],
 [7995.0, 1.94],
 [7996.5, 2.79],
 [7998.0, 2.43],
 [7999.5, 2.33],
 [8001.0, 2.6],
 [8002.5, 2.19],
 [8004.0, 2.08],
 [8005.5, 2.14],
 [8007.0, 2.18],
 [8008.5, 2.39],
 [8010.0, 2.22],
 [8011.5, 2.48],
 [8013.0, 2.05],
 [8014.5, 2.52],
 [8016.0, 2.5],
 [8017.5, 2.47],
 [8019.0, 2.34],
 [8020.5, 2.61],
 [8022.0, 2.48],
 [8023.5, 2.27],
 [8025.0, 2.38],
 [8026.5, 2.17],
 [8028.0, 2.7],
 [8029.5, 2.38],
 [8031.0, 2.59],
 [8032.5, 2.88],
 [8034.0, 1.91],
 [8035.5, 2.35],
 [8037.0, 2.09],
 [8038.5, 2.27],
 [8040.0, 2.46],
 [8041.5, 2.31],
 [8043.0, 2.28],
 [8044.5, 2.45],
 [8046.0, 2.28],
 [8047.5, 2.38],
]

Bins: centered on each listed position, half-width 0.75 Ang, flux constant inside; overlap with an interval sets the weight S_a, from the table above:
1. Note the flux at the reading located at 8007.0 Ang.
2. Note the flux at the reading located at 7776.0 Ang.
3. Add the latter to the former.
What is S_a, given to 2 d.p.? 4.74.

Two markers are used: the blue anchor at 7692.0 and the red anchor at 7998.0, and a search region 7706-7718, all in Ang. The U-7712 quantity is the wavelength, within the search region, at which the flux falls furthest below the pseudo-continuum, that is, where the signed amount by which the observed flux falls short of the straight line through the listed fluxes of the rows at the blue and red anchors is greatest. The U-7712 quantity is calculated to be 7716.0 Ang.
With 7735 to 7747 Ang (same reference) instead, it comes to 7743.0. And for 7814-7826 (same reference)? 7824.0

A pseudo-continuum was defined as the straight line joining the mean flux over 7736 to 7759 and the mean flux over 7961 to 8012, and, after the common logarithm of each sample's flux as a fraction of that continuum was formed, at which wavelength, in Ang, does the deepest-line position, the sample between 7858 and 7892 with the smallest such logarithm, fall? 7879.5 Ang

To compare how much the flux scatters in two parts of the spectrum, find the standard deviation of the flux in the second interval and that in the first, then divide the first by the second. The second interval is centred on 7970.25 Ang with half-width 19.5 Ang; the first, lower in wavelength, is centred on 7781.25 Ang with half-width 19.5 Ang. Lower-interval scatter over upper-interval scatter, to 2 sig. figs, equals 1.3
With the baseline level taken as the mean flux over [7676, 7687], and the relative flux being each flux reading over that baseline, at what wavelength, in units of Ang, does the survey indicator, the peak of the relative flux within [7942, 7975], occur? 7966.5 Ang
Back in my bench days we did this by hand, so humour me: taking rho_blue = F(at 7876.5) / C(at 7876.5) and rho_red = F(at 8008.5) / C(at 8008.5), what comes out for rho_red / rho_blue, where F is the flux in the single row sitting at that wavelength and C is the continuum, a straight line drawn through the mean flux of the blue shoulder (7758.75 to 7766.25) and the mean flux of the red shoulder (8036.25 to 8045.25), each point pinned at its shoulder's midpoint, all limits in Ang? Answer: 1.23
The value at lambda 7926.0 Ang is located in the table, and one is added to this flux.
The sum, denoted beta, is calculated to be 3.4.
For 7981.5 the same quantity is 3.2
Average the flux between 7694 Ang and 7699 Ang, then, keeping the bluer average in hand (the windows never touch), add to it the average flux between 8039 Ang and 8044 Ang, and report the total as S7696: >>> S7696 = 4.98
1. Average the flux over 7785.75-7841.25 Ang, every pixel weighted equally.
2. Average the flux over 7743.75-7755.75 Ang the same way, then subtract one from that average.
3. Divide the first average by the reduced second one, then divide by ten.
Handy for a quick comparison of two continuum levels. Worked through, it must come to 0.158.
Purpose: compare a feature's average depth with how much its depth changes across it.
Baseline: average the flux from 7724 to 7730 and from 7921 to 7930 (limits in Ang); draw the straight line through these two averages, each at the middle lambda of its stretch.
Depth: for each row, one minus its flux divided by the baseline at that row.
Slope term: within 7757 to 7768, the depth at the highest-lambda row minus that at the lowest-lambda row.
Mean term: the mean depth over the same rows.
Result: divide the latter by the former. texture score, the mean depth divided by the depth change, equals -10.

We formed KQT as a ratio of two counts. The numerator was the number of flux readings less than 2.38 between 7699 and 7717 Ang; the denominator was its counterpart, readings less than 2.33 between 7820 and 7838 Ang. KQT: 1.00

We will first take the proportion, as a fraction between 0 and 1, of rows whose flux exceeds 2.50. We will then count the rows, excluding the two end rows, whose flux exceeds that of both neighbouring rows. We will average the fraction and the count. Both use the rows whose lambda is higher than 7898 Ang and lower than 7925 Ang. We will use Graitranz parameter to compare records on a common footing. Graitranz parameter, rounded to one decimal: 2.2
